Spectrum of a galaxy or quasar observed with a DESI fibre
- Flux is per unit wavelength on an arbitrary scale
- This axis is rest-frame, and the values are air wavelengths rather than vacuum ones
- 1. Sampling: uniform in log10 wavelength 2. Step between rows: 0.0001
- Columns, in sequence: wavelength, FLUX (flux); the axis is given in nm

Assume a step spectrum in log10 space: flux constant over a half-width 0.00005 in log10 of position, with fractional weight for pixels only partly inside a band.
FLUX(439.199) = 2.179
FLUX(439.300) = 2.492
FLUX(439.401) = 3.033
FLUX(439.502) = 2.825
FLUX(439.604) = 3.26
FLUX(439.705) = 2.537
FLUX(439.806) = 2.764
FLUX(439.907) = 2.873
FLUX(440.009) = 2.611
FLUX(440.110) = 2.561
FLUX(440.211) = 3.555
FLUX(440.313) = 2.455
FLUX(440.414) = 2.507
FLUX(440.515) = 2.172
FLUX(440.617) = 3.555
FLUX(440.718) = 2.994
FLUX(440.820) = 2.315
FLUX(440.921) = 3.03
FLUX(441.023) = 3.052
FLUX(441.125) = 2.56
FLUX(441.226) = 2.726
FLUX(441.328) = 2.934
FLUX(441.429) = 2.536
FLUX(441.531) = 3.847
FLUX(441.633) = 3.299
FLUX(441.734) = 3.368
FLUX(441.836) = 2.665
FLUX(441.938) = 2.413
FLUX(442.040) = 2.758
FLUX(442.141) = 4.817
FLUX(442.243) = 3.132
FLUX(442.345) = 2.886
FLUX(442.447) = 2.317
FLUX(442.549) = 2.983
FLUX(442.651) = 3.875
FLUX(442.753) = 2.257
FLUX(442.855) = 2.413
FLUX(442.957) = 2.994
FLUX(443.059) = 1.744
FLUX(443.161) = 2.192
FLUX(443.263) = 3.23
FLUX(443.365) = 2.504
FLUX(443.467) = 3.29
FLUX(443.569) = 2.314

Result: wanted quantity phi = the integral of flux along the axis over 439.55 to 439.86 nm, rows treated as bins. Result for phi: 0.885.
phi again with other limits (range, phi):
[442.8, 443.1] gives 0.721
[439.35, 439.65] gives 0.909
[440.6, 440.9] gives 0.870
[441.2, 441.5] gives 0.842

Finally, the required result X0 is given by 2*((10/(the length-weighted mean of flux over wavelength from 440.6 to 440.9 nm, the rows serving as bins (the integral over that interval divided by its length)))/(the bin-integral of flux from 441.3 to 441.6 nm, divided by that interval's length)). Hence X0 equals 2.20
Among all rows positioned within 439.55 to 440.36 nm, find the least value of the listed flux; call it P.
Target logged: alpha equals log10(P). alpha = 0.390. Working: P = 2.455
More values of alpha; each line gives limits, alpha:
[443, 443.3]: 0.242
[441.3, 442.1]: 0.383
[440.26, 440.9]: 0.337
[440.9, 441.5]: 0.404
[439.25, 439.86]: 0.397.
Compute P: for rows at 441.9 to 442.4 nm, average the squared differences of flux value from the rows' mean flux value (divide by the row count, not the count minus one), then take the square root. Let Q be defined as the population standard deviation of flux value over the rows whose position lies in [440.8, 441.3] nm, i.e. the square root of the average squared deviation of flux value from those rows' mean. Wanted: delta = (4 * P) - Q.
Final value 3.1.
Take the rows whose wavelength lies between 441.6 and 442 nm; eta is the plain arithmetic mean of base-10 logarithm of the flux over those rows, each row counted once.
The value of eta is 0.464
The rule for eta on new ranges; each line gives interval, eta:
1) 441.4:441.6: 0.495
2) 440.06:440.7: 0.439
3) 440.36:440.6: 0.368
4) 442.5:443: 0.455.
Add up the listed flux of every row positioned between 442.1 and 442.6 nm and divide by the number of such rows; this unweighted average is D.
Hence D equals 3.2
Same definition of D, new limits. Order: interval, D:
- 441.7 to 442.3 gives 3.2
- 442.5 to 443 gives 2.9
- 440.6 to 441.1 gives 3.0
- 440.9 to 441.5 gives 2.8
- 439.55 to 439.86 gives 2.9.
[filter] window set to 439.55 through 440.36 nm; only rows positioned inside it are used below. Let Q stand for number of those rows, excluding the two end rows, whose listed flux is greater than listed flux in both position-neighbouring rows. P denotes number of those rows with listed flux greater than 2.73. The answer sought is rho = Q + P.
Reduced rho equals 6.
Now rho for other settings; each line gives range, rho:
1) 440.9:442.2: 12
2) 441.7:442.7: 8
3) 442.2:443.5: 10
